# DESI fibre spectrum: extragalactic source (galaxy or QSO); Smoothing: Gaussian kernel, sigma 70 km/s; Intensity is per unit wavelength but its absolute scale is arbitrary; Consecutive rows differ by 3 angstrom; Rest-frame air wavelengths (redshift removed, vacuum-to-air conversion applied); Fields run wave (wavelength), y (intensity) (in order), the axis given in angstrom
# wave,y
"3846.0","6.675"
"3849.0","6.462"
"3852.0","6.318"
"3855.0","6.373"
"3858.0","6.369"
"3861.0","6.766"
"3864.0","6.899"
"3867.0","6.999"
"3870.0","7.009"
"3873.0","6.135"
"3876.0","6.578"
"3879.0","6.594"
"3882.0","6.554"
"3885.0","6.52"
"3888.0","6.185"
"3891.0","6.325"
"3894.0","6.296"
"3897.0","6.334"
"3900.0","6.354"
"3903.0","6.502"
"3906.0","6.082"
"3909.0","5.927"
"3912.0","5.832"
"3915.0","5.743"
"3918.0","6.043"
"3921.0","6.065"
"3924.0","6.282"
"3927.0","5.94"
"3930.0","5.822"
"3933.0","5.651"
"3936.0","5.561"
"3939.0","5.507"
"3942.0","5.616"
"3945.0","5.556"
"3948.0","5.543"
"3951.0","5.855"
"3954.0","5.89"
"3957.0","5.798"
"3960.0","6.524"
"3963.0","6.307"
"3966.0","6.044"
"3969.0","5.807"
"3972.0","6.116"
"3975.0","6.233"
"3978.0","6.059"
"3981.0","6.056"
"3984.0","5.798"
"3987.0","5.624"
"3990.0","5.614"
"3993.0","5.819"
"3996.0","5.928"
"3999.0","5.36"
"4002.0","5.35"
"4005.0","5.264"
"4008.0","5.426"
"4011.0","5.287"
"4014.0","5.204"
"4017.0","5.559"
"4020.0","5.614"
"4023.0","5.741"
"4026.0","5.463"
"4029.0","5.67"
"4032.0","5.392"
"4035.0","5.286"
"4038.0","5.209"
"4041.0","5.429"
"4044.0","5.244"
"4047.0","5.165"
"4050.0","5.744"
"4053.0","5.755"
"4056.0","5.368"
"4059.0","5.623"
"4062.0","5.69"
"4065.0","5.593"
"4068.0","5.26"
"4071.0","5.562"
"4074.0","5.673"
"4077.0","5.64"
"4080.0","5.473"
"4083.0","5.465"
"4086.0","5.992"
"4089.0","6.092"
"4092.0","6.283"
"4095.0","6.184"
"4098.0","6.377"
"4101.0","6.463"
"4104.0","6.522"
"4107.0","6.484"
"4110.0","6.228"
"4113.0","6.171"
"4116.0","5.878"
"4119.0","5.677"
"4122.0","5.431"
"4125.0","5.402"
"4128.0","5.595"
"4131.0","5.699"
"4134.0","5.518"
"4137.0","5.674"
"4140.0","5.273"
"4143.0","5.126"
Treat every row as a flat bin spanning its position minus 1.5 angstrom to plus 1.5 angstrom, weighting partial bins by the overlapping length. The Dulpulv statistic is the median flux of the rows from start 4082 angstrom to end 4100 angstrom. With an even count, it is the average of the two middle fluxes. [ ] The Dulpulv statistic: 6.1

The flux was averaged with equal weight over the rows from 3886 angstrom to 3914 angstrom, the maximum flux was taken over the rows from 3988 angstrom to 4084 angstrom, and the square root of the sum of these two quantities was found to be 3.48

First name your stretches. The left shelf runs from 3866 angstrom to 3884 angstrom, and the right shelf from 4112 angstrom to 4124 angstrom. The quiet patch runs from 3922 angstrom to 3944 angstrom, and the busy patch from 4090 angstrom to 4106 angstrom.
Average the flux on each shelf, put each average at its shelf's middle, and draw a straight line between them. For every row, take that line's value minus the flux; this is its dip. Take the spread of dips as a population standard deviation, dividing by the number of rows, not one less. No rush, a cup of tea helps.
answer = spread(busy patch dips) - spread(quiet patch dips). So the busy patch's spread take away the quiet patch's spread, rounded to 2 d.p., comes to -0.10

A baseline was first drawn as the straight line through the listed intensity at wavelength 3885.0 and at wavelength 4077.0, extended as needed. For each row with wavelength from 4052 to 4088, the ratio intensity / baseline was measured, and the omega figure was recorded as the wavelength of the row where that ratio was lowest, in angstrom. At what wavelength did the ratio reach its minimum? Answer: 4068.0 angstrom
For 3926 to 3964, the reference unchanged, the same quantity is 3939.0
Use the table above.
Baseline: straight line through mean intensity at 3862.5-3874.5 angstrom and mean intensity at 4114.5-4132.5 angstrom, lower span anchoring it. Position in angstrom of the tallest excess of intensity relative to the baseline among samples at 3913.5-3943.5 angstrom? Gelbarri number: 3924.0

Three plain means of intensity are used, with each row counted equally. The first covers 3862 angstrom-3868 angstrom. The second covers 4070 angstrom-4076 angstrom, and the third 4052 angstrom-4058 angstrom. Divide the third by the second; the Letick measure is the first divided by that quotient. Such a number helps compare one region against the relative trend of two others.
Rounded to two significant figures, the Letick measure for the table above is 7.0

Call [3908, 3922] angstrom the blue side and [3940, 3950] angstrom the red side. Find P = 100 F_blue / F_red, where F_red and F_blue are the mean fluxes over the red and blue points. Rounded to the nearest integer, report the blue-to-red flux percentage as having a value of 106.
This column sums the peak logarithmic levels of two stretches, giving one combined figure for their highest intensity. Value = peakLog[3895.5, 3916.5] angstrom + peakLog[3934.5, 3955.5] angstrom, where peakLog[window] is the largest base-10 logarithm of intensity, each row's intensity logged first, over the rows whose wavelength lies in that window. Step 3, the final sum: 1.58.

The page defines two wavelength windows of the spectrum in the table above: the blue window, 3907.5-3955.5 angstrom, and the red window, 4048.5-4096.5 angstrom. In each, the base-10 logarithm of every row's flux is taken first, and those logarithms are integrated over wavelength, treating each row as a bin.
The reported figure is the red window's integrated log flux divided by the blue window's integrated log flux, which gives 0.99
